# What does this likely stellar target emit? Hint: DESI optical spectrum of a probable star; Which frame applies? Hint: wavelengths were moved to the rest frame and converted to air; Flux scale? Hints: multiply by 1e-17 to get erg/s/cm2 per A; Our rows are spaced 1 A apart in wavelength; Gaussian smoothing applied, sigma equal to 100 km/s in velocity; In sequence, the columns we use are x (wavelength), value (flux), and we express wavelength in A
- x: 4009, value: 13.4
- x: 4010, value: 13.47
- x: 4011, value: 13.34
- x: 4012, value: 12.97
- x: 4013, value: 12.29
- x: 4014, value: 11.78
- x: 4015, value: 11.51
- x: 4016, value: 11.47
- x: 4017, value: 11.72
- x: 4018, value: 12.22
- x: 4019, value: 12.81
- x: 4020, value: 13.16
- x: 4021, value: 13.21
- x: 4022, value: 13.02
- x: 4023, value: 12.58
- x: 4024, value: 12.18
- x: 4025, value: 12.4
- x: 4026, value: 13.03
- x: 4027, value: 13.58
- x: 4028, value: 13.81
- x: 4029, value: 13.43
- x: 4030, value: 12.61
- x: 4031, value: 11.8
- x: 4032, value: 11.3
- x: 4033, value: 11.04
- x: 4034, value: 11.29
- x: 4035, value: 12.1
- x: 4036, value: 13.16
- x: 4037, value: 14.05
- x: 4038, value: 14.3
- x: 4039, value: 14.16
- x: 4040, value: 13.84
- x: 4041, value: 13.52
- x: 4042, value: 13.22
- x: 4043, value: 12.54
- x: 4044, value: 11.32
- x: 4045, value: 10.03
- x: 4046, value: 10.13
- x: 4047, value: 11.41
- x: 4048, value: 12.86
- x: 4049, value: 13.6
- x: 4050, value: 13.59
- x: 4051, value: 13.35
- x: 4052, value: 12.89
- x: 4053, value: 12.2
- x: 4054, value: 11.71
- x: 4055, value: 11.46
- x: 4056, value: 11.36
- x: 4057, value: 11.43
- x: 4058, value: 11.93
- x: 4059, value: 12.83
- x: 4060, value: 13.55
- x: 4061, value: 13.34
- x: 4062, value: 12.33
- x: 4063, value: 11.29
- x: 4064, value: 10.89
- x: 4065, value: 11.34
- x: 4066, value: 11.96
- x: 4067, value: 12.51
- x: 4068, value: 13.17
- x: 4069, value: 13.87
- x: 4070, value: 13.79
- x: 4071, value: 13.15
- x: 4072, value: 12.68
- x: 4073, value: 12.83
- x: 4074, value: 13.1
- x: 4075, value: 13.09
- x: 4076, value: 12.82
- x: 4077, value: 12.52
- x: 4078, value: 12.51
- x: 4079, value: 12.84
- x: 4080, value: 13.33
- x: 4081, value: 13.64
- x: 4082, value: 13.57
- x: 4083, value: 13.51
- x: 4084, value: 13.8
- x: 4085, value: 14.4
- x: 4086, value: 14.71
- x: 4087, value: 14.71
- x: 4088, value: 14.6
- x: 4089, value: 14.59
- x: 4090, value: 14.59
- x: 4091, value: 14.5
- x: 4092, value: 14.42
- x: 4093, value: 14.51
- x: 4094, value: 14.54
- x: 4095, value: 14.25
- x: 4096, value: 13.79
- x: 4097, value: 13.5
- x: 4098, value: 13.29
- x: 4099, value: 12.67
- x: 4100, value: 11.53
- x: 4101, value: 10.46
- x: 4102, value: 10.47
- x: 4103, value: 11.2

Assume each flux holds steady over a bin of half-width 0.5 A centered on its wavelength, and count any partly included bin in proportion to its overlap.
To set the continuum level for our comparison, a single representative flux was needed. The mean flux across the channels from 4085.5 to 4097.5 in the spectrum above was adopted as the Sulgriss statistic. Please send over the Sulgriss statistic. 14.4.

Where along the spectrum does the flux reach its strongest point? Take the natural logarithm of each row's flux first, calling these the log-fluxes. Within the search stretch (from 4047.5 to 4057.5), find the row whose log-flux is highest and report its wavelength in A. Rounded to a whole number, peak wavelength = 4049 A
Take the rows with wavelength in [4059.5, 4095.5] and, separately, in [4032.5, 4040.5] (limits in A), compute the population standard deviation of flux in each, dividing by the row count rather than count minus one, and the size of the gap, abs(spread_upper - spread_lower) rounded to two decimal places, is 0.23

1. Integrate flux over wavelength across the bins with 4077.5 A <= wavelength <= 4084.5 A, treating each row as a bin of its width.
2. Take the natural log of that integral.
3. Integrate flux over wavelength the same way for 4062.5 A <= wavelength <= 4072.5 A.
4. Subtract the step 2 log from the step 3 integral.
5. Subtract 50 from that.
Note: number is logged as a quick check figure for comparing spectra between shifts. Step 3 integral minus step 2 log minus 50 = 70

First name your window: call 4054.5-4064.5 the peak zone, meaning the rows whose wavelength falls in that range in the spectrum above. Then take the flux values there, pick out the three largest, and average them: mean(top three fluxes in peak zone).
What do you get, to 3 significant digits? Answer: 13.2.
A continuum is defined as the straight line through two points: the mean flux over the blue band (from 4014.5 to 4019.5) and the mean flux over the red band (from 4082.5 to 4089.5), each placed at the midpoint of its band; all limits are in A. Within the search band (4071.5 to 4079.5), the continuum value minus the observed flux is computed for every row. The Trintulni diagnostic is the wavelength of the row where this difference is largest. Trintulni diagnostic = 4078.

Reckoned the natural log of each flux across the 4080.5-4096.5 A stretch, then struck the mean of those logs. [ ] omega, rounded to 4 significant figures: 2.657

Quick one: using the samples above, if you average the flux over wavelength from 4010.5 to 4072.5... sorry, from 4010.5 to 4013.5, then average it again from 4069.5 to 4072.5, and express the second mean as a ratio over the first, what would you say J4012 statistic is 1.03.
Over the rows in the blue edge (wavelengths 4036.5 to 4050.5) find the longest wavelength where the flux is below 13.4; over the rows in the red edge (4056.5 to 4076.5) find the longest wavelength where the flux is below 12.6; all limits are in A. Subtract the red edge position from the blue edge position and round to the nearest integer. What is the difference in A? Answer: -19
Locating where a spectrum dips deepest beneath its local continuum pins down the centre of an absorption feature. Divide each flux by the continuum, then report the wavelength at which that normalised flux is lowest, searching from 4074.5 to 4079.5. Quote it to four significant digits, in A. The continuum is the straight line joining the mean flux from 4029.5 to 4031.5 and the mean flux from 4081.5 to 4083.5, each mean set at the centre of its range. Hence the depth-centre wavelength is 4078 A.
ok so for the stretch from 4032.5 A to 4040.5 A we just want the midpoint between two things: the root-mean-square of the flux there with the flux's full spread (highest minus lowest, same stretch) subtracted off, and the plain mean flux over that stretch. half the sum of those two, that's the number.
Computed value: 11.39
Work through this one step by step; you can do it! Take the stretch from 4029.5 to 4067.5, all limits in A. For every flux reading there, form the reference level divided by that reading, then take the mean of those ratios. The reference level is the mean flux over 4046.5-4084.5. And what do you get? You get 1.04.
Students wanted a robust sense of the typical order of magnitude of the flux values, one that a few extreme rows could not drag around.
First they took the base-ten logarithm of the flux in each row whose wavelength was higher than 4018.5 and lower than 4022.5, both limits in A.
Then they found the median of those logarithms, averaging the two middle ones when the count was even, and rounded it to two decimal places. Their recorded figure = 1.12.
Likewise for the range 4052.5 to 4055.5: 1.07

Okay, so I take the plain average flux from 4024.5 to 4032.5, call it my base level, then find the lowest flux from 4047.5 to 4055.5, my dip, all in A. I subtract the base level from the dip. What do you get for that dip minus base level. -1.3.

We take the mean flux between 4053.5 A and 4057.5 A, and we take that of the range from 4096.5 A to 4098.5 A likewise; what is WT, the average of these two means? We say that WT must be 12.44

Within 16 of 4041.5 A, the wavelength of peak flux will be 4038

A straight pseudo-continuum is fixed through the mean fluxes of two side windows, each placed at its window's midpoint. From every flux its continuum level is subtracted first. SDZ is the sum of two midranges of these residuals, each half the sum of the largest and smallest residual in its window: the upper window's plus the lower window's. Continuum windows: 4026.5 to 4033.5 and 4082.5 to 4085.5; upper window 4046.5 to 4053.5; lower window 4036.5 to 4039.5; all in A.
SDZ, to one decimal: 1.0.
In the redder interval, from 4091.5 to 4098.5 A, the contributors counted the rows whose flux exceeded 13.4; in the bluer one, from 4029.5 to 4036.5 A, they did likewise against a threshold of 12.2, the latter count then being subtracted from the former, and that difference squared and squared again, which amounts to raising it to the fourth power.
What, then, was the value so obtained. 256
